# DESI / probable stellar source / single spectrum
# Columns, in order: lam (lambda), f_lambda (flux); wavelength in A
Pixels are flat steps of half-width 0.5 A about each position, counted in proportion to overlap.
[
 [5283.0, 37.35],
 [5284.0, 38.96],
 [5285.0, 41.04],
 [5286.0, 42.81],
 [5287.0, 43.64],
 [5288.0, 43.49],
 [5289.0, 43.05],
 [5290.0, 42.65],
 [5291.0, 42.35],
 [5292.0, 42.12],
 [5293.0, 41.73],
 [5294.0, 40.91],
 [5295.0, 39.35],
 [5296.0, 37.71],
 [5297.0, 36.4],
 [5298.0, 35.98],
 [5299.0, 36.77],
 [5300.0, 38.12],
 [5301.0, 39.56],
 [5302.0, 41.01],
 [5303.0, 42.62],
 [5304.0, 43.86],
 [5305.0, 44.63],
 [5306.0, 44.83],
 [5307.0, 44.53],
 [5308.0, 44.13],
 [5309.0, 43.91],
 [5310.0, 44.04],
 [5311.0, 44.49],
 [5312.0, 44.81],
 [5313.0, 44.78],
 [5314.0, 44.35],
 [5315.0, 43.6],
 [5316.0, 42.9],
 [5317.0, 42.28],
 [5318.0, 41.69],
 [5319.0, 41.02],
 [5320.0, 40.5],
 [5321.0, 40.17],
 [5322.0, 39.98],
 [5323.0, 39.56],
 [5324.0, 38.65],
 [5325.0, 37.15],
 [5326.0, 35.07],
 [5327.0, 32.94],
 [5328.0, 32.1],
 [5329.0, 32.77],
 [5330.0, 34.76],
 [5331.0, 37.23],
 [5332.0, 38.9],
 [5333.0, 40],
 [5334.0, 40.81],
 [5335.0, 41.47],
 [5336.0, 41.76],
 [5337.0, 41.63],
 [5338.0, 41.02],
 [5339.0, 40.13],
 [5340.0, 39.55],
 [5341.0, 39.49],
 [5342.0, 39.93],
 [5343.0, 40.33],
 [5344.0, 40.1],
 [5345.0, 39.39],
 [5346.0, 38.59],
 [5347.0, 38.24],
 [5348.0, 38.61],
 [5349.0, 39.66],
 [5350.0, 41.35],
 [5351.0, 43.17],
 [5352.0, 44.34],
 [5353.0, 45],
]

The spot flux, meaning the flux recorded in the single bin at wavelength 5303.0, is 42.62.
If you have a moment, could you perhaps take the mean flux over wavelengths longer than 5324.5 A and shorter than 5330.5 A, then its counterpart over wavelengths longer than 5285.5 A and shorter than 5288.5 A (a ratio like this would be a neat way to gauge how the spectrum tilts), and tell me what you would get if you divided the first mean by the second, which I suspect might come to 0.79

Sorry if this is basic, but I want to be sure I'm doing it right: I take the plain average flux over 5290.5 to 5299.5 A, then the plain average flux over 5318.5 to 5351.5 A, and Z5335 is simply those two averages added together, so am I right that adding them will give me 78.2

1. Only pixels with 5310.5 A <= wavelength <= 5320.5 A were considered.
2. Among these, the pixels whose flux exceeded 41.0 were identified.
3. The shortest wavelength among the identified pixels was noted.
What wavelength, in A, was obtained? 5311.0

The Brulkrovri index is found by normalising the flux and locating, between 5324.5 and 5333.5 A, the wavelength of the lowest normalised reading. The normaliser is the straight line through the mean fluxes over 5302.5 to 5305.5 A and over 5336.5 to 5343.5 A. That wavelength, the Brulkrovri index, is 5328.0 A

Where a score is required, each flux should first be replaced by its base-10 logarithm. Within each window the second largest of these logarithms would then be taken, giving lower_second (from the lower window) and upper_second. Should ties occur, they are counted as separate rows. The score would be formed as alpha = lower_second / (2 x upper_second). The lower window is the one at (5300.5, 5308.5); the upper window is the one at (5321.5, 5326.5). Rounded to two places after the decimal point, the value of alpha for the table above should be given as 0.52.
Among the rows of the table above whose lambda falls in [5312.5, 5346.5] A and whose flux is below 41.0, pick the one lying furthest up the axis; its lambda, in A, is 5346.0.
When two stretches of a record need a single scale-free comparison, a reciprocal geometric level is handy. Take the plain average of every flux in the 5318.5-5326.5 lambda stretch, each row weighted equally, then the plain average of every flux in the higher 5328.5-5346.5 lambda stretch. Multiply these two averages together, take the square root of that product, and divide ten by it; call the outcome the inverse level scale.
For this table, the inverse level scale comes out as 0.2553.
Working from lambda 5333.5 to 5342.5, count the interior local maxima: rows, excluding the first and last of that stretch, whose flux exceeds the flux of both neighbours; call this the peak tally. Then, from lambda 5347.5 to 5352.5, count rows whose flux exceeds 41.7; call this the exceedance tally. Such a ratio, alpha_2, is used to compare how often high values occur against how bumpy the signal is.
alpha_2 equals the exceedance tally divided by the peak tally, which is 2.0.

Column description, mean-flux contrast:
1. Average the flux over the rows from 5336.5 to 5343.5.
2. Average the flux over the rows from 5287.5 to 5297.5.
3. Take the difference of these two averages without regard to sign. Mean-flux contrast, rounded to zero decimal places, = 1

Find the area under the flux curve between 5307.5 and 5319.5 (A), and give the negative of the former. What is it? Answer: -522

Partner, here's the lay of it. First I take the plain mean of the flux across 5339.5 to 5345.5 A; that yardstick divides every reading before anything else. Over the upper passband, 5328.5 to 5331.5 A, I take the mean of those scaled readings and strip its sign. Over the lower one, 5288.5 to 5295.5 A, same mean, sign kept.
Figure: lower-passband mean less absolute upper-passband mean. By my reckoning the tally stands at 0.17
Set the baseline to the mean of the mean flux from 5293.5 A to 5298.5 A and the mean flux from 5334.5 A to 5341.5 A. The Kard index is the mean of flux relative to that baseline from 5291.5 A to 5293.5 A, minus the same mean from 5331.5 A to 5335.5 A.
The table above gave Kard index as 2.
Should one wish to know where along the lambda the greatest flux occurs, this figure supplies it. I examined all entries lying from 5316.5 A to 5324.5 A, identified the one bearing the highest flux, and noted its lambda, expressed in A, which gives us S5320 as 5317.0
